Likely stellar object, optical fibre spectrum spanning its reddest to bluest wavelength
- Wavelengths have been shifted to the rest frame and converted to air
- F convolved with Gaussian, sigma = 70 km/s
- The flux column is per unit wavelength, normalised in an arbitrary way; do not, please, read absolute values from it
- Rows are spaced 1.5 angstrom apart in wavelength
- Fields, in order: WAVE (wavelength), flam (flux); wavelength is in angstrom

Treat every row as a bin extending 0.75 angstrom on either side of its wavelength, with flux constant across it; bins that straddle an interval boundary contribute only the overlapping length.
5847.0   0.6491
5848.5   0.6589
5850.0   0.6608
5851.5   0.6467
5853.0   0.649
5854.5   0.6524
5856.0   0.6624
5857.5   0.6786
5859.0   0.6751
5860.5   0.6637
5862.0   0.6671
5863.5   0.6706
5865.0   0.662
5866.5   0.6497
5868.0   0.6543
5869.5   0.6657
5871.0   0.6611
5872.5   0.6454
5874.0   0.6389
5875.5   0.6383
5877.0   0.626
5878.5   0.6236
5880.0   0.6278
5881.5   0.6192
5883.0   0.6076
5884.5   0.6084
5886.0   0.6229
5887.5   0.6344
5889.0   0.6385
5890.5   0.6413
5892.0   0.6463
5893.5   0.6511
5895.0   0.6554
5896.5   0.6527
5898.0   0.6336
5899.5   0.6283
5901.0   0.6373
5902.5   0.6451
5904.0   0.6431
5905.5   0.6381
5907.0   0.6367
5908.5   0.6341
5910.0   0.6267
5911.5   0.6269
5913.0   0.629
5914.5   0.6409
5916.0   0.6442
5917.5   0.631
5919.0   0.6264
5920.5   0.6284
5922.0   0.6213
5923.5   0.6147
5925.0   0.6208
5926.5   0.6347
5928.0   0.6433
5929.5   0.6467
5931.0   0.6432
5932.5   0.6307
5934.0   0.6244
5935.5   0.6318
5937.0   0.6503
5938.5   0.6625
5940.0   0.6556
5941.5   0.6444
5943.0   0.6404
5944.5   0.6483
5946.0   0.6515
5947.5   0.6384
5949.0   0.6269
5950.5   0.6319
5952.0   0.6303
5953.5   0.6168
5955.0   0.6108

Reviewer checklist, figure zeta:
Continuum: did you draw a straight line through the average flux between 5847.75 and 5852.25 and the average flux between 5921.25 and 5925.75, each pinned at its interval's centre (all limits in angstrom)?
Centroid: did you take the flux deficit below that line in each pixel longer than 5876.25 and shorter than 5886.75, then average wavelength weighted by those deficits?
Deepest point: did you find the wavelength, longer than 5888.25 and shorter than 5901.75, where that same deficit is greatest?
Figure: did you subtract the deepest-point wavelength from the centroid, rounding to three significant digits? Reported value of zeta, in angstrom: -17.6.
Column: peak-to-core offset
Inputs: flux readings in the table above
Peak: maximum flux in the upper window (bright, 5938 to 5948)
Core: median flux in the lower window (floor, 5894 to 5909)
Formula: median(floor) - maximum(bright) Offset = -0.025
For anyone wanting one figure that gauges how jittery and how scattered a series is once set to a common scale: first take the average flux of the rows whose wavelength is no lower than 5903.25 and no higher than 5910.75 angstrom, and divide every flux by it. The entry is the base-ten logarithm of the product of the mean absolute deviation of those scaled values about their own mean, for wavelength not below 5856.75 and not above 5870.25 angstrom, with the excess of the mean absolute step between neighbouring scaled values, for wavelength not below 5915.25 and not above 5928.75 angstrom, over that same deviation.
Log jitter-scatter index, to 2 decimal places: -4.84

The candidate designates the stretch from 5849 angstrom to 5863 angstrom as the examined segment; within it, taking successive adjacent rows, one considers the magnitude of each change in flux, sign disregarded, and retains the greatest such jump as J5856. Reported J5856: 0.0162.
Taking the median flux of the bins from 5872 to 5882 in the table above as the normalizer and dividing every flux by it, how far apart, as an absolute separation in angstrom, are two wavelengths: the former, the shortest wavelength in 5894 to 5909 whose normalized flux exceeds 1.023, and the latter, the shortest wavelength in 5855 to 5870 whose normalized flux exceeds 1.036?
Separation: 39.0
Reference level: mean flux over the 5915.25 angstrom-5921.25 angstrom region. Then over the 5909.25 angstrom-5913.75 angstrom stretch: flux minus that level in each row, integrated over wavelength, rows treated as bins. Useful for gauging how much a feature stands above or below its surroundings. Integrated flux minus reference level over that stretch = -0.022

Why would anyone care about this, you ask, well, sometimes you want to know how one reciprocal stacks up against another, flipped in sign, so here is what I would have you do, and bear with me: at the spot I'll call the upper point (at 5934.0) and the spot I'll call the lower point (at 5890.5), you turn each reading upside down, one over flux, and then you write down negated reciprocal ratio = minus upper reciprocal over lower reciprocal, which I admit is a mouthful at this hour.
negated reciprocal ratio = -1.03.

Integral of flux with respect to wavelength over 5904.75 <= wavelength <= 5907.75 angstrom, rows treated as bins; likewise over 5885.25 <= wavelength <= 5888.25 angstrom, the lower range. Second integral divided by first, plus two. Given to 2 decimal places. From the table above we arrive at 2.99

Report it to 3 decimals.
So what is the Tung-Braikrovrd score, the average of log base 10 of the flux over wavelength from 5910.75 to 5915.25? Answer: -0.199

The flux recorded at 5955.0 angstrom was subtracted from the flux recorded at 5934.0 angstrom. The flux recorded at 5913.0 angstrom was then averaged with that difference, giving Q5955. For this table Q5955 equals 0.321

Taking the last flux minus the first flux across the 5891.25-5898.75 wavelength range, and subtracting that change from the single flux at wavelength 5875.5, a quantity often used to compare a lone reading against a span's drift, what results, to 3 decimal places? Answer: 0.651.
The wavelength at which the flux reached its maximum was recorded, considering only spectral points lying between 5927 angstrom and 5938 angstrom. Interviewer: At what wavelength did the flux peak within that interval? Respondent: 5937.0 angstrom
